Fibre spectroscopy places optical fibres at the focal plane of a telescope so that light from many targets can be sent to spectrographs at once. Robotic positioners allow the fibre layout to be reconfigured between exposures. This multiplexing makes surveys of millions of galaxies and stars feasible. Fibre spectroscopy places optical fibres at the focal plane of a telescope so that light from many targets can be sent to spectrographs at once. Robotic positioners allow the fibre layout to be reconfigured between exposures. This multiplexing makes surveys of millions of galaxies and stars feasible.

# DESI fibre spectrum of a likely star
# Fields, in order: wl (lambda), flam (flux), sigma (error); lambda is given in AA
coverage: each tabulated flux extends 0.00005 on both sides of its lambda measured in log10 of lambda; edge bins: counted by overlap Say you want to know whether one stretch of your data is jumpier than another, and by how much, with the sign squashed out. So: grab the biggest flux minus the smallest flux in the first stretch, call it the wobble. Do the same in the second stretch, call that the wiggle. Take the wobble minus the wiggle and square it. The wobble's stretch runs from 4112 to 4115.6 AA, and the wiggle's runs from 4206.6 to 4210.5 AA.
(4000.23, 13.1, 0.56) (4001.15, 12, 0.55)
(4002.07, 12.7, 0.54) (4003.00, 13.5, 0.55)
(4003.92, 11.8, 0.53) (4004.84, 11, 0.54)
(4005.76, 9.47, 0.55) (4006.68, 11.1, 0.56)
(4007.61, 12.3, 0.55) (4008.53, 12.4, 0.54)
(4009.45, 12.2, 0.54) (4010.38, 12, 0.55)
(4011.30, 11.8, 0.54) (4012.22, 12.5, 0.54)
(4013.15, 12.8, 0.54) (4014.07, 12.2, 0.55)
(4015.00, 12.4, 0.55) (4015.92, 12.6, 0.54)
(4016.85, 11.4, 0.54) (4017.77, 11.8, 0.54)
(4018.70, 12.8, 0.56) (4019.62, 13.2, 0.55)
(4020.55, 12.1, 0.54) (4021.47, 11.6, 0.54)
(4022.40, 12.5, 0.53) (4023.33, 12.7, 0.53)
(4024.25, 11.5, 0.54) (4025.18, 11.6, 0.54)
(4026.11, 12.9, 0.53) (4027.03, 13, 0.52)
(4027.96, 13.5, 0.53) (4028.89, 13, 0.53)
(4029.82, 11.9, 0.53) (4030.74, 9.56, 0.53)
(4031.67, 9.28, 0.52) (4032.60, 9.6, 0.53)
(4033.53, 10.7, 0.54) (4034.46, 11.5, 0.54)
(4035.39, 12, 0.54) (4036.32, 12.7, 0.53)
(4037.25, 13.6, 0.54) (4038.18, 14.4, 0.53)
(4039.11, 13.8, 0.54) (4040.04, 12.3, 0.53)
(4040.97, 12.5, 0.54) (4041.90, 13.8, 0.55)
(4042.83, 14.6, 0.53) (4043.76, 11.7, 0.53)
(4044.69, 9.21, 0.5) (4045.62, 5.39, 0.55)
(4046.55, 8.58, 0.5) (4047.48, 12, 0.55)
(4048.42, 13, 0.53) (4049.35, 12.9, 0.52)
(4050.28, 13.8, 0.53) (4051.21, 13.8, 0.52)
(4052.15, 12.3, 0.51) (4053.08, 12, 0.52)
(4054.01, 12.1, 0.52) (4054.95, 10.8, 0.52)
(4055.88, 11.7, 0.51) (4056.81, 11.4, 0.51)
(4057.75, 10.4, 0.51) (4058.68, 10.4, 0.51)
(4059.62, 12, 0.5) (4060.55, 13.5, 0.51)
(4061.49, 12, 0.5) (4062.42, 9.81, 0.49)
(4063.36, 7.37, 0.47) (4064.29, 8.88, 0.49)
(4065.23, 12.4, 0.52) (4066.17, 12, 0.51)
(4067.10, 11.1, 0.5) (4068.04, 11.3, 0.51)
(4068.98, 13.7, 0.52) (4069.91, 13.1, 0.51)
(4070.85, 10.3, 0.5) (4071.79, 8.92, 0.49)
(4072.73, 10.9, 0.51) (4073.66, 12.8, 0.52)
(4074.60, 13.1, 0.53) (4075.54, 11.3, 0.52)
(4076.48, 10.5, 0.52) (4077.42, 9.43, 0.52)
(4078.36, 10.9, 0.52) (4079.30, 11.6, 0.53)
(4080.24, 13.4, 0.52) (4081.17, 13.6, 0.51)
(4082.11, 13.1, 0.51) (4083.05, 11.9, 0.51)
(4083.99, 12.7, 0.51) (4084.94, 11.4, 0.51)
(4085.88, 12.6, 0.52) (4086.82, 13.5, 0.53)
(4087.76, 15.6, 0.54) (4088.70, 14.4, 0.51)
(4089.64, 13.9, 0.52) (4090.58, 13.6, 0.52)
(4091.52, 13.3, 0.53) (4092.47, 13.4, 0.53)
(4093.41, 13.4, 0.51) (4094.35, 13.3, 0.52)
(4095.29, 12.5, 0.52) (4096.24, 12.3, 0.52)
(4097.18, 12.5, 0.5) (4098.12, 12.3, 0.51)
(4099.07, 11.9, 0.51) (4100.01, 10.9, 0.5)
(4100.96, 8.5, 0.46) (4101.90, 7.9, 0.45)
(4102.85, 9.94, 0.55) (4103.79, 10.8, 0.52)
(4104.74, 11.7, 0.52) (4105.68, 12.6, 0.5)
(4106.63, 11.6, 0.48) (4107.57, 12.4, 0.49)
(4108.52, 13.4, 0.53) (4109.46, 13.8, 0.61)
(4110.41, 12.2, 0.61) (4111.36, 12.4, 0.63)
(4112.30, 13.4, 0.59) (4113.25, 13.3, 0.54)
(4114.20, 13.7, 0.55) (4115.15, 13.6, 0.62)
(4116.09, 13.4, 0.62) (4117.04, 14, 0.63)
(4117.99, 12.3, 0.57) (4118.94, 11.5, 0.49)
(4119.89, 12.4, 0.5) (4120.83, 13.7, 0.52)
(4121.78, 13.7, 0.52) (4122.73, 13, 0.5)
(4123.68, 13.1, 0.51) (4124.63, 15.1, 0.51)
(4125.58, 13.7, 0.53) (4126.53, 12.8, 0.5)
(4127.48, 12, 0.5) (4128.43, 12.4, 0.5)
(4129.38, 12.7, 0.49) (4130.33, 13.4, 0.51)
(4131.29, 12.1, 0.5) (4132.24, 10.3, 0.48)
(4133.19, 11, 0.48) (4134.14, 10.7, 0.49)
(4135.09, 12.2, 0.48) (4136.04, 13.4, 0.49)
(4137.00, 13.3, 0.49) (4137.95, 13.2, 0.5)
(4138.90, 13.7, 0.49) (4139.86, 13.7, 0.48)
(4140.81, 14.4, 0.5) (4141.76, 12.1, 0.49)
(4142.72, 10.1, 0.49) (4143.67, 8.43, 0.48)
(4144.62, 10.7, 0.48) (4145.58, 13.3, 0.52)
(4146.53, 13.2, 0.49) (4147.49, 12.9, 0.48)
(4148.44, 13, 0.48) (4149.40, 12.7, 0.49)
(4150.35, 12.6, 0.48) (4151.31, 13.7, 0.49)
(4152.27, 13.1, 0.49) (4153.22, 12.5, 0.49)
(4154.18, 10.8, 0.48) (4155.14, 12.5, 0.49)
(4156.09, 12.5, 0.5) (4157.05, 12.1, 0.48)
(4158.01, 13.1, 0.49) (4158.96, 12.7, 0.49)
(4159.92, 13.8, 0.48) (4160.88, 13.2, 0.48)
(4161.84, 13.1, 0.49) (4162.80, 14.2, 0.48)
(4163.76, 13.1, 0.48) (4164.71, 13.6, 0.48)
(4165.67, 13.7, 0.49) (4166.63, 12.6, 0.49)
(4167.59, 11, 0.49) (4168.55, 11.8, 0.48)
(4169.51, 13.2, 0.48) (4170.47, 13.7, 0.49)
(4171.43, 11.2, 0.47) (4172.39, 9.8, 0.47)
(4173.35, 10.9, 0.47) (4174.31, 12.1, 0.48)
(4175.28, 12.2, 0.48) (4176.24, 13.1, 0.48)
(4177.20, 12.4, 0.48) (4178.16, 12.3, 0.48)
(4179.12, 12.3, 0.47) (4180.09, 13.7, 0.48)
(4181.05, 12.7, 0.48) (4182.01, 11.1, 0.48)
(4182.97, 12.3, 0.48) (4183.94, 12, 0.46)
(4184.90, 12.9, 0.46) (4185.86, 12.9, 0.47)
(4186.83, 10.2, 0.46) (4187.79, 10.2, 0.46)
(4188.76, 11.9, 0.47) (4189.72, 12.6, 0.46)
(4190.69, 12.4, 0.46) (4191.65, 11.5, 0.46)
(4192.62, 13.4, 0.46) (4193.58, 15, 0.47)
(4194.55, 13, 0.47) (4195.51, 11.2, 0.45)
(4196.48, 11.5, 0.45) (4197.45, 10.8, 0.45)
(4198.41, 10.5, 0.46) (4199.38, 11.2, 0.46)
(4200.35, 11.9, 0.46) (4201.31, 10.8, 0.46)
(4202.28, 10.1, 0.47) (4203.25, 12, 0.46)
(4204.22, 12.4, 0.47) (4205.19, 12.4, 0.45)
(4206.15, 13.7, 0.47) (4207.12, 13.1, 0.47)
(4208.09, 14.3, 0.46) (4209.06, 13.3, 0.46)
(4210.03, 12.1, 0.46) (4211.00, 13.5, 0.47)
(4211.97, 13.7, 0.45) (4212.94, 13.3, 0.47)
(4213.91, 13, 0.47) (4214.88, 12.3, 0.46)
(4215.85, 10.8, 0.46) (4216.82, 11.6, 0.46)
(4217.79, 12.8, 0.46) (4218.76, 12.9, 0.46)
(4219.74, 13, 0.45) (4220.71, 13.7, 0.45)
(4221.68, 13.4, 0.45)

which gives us 3.2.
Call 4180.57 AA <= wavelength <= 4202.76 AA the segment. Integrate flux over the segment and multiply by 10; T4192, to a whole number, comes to 2626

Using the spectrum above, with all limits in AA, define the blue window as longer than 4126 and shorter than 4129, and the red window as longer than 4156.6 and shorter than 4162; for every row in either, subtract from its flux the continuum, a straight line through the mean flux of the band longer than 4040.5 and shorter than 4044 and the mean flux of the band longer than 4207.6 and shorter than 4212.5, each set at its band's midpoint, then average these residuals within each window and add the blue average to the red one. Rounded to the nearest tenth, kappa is -1.2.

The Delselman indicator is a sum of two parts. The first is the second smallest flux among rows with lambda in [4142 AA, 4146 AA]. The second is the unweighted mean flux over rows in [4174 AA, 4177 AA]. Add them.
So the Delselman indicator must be 22.6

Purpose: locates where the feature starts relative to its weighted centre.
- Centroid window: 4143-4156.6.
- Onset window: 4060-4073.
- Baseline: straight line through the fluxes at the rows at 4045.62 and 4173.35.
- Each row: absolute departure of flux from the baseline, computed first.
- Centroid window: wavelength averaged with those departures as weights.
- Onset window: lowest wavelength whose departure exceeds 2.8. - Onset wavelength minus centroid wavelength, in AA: -89.3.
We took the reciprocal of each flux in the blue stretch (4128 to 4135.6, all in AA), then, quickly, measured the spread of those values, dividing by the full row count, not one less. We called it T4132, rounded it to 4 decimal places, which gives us 0.0074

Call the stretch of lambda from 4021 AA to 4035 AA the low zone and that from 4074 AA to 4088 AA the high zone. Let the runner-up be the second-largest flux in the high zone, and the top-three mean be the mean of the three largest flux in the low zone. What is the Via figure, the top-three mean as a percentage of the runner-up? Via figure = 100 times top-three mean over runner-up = 97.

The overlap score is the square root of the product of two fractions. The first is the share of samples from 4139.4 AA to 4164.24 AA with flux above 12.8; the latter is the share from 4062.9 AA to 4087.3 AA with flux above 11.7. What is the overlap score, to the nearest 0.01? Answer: 0.52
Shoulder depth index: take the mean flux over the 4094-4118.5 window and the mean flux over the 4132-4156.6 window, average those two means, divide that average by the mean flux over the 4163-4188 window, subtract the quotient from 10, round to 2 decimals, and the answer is 9.00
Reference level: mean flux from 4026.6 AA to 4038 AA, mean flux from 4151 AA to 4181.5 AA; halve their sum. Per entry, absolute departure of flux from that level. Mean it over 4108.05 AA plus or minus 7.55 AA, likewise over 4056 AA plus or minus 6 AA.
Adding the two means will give 2.23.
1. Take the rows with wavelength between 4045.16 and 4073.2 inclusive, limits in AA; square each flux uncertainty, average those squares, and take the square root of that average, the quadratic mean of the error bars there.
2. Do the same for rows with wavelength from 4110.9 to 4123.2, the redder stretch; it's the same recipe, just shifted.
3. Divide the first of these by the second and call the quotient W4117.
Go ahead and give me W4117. 0.91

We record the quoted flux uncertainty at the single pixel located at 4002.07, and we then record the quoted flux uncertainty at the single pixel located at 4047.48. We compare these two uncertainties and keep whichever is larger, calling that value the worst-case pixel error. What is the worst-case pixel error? 0.550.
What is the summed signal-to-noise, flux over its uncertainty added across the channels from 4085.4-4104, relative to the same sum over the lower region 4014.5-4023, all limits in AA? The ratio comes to 2.4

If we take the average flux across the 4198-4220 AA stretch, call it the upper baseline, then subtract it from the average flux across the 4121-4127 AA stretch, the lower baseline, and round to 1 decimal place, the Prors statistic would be 1.2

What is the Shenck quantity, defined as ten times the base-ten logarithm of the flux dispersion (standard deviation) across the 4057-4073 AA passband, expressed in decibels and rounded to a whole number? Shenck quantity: 2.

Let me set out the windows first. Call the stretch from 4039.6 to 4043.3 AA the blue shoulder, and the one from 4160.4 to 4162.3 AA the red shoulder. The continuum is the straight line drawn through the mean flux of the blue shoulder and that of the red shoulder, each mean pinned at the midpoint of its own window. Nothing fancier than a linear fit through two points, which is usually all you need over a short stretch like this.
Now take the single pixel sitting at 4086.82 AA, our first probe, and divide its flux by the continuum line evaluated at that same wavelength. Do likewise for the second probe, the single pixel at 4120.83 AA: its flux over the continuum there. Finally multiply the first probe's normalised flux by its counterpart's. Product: 1.1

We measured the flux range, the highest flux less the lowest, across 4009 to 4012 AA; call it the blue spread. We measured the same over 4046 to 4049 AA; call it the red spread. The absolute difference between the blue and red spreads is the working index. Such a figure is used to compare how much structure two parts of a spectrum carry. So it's 4.0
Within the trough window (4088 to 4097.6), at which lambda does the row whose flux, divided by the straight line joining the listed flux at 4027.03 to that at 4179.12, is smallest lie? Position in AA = 4096.24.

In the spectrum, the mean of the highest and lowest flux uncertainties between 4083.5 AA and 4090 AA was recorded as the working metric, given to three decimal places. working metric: 0.525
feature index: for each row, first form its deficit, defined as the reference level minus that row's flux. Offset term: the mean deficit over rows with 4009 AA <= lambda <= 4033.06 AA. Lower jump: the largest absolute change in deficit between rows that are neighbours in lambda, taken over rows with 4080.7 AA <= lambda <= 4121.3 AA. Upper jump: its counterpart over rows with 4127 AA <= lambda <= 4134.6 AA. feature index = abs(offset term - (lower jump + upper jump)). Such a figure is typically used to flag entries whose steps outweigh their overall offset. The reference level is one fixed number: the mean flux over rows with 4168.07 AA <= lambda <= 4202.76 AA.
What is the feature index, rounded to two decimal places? 4.25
